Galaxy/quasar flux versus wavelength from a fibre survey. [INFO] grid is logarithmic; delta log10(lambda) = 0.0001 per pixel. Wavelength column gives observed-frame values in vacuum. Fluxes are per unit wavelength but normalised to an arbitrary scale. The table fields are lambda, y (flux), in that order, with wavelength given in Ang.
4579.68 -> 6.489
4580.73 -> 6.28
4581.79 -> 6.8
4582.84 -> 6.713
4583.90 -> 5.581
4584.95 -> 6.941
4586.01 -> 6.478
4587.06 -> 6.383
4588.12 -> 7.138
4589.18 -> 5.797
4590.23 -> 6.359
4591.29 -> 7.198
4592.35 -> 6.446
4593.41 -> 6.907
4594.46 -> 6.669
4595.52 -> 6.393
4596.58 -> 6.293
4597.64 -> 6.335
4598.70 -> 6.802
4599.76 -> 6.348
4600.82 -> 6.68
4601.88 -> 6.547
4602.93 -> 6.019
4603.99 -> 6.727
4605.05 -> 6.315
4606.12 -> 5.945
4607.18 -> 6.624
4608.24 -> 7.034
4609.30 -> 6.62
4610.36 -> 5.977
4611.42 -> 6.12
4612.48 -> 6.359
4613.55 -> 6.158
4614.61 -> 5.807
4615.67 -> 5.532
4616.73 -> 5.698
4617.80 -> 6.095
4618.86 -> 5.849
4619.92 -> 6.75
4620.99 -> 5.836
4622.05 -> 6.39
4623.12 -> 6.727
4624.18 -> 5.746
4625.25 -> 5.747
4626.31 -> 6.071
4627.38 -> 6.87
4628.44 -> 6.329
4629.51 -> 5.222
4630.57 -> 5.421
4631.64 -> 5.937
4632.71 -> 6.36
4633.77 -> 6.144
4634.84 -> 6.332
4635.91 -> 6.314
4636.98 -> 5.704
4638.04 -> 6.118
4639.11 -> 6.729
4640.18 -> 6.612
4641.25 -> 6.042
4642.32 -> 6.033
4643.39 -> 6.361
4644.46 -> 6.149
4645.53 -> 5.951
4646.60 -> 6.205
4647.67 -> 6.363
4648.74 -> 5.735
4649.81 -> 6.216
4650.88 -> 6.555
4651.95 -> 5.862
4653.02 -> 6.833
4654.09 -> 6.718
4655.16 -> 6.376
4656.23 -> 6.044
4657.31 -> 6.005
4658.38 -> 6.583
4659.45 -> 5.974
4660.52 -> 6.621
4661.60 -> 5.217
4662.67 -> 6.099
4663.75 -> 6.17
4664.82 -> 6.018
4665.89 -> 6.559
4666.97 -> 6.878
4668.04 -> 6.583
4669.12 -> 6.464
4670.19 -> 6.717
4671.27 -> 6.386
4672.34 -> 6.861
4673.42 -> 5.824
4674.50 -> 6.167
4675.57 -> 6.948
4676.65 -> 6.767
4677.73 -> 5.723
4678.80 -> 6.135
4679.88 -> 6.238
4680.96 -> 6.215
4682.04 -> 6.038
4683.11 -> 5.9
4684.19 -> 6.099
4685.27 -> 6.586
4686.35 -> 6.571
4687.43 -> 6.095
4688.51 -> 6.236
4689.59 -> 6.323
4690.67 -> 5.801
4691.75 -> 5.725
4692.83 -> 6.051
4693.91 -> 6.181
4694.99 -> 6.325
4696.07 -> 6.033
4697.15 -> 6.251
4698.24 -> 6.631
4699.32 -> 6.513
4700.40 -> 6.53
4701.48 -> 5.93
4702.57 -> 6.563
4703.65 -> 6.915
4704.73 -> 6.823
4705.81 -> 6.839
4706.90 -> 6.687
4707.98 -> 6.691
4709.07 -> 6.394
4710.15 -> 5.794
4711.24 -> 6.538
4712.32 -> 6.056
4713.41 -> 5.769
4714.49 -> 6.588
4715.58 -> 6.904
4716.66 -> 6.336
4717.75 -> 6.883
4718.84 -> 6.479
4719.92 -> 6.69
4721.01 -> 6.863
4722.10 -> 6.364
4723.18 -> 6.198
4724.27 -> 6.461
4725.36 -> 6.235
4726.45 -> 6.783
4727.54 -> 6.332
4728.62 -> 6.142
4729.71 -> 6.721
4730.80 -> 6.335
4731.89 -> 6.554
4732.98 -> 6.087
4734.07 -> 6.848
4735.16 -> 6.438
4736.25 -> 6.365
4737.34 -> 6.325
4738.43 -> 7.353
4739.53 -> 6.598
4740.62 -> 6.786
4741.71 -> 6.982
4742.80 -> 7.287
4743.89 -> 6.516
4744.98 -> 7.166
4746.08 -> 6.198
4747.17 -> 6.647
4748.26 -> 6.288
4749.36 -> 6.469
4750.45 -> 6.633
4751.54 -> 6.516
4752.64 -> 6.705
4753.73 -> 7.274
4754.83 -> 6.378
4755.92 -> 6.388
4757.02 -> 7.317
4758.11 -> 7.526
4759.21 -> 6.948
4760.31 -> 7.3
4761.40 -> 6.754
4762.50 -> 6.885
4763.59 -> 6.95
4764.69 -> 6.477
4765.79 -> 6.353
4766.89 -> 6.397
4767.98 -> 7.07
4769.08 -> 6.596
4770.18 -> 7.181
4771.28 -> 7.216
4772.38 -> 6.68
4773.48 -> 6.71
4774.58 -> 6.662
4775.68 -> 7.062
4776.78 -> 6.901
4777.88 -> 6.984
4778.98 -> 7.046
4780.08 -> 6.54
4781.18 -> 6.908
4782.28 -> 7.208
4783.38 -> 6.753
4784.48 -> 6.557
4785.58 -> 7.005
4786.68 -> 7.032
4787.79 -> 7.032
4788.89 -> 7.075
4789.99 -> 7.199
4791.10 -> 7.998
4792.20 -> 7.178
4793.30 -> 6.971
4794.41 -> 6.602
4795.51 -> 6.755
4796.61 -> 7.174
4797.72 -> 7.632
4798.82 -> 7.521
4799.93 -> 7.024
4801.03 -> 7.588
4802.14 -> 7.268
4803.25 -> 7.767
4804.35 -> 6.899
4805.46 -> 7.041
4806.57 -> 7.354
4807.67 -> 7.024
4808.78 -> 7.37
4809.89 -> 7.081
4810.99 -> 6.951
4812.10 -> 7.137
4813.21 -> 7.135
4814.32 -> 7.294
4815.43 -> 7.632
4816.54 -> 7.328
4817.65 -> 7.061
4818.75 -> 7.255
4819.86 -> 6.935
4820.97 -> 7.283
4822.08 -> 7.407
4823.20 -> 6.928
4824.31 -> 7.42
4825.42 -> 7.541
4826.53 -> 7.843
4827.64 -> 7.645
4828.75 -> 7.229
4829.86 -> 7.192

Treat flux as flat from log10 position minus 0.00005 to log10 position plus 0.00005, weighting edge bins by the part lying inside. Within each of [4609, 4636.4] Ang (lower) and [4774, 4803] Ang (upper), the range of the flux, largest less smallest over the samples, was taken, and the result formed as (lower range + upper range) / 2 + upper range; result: 3.0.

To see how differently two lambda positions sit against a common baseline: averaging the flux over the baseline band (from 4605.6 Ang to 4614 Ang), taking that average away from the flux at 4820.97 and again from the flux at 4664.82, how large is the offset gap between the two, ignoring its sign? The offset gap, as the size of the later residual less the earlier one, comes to 1.3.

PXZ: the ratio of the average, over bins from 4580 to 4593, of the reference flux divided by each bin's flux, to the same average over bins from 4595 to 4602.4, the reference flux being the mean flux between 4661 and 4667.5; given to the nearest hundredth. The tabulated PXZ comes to 1.00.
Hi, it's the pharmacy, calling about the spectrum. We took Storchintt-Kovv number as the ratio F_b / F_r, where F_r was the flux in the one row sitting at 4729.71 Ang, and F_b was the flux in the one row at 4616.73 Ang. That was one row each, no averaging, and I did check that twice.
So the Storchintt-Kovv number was 0.85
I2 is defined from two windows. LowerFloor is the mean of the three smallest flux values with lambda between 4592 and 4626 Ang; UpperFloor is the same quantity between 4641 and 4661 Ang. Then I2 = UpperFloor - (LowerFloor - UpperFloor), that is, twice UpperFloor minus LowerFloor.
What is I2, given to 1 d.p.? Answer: 6.0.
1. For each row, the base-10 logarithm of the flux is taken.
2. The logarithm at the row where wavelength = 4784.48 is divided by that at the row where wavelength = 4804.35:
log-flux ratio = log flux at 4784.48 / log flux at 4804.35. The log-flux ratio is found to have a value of 0.97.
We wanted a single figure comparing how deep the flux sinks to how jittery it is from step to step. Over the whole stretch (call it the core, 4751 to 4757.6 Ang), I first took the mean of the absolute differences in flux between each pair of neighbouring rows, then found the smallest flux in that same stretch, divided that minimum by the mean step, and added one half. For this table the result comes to 13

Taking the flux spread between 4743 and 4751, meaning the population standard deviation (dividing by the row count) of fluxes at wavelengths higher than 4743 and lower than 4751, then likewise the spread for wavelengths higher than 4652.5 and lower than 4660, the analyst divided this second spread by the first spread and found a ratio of 1.1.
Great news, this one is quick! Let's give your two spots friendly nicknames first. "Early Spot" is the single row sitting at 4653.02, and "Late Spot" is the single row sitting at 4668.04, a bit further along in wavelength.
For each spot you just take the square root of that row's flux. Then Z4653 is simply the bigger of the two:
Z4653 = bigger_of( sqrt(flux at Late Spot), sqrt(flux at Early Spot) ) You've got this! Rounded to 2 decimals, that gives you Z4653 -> 2.61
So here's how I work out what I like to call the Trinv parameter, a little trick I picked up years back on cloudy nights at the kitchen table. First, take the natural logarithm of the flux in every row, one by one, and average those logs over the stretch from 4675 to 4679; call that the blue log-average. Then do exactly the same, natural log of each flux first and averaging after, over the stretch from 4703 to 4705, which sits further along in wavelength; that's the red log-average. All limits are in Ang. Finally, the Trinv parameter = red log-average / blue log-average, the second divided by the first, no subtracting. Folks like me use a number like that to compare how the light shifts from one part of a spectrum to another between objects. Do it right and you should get 1.04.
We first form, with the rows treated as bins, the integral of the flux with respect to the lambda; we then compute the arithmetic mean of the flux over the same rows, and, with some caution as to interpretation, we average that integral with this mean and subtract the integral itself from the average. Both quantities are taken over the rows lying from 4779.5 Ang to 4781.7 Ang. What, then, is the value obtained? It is -4.04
